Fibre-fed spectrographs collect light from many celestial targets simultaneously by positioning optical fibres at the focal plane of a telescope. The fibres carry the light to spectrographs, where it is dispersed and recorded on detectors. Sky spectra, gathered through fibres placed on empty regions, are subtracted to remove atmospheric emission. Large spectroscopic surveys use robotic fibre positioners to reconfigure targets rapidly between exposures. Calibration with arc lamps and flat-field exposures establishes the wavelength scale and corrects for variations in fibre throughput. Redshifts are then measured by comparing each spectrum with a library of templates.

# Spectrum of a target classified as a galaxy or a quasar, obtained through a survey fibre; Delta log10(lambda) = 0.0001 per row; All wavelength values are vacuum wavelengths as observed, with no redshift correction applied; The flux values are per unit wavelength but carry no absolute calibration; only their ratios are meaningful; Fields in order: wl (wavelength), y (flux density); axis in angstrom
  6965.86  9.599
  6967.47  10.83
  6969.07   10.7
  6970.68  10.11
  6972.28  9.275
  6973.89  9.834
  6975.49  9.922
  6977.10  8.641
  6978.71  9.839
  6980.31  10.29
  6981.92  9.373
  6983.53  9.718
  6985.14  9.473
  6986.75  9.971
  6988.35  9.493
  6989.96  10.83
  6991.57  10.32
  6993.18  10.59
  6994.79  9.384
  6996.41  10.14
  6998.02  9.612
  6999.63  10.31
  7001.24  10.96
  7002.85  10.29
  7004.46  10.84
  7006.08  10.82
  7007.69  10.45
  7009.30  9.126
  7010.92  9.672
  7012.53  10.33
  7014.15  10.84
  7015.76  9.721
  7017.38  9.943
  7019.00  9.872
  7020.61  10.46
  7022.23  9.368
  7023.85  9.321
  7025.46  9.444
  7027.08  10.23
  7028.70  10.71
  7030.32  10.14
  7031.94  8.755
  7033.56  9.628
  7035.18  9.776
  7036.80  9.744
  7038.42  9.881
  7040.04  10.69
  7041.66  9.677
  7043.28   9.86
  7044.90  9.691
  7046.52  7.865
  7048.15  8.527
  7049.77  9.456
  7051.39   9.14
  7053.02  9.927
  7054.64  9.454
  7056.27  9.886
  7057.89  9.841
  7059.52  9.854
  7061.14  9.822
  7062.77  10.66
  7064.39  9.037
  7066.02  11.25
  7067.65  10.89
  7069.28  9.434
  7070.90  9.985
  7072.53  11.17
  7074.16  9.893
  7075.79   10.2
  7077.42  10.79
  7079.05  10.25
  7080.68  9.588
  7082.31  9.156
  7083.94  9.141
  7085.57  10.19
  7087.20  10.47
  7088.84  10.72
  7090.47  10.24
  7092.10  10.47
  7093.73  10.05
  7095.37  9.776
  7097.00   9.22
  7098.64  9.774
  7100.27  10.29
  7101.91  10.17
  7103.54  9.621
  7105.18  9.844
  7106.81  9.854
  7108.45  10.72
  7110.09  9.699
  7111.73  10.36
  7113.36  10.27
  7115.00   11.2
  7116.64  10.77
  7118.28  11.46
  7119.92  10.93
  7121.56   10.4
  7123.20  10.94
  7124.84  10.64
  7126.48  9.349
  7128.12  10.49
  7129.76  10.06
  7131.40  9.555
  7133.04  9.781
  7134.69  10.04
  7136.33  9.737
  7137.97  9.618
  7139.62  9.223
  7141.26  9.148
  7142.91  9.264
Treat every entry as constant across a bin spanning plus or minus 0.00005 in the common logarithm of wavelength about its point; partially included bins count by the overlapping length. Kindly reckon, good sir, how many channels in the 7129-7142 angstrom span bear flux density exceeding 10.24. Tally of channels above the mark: 0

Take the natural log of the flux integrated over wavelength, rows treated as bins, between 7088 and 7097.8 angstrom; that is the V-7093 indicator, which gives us 4.59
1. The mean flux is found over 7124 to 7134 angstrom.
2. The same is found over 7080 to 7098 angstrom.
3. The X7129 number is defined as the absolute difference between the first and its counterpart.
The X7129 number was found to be 0.07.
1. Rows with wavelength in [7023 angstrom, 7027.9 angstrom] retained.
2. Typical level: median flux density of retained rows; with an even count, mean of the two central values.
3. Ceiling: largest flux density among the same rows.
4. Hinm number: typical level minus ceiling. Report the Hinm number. -0.79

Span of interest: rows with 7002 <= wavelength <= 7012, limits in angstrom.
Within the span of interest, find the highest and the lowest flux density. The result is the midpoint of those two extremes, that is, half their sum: 10.0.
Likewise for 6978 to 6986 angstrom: 9.8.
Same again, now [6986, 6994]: 10.2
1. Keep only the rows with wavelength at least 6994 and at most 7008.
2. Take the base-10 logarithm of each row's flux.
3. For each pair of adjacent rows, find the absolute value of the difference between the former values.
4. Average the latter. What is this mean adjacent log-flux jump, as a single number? 0.0225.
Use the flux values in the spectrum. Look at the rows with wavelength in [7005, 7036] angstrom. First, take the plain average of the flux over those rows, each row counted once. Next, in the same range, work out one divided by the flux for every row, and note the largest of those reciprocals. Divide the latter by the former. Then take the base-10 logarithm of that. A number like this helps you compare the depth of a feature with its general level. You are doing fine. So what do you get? -1.939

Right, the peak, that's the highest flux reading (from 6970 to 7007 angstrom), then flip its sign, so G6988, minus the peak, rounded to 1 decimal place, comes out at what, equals -11.0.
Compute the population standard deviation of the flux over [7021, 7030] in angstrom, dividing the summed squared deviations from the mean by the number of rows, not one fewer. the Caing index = 0.56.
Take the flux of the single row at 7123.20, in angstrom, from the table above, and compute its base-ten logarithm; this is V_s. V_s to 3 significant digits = 1.04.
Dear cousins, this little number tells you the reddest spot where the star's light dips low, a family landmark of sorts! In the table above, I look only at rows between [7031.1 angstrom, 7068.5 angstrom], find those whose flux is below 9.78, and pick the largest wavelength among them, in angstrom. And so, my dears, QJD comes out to 7064.39 angstrom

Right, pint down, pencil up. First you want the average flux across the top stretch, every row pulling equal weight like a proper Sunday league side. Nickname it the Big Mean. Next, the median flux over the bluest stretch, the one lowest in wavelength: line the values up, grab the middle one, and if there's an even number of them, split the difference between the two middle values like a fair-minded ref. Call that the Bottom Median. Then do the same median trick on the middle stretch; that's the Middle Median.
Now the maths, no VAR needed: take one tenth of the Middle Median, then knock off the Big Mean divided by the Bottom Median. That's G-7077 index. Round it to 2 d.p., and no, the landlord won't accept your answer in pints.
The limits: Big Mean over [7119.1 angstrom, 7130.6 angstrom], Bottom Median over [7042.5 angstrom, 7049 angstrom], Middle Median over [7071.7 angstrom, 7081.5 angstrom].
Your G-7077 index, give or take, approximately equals -0.12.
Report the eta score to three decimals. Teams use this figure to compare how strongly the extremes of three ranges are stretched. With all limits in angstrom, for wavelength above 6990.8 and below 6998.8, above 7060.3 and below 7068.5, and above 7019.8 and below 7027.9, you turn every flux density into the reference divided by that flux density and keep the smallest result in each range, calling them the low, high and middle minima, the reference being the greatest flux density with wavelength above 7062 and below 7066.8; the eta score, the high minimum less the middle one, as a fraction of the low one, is -0.071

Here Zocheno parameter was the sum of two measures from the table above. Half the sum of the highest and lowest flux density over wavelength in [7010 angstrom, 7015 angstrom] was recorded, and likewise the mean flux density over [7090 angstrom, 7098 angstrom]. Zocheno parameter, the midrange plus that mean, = 20.2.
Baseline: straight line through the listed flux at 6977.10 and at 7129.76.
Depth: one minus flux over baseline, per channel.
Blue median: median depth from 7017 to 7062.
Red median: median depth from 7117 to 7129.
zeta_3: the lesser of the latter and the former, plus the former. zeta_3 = -0.11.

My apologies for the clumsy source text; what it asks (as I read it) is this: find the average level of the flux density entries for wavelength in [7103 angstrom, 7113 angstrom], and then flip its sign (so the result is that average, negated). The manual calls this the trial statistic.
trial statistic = -10.0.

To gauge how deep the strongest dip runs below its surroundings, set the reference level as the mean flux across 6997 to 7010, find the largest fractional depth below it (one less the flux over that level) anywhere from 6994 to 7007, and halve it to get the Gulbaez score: 0.045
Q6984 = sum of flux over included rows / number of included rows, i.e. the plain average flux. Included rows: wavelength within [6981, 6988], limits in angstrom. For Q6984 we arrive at 9.6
